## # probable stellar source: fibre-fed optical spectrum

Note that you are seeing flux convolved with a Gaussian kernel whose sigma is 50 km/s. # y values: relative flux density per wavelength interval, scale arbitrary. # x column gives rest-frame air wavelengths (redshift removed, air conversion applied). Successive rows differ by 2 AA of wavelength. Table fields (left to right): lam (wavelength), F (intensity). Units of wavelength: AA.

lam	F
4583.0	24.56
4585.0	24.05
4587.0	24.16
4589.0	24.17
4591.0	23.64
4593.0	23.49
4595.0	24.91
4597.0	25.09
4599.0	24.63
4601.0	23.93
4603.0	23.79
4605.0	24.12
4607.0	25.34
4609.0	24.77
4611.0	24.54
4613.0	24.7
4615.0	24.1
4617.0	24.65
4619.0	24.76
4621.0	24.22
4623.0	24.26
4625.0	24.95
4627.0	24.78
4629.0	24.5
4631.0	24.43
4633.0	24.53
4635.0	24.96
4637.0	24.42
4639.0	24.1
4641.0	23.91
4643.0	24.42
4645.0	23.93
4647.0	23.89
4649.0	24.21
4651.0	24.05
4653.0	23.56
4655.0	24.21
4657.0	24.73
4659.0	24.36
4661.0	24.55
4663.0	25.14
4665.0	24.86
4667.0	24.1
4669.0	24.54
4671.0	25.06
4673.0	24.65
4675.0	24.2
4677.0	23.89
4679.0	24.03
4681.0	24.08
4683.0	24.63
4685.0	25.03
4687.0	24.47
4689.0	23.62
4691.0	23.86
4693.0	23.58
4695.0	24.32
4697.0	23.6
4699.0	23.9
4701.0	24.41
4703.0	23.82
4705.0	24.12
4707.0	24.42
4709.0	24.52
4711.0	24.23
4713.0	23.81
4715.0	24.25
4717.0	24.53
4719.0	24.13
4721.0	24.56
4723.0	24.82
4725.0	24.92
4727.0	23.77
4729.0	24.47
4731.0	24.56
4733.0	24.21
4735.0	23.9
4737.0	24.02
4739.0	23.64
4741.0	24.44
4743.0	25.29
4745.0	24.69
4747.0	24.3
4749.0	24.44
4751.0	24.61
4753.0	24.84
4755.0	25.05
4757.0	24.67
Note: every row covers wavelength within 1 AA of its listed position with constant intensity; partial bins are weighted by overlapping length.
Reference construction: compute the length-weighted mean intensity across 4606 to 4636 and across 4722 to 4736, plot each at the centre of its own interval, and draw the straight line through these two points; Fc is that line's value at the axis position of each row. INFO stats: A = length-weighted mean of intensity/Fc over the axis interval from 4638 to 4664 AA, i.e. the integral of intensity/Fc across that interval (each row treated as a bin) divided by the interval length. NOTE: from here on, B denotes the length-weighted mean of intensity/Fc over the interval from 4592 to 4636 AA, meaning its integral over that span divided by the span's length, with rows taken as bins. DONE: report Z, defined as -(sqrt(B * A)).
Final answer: -0.991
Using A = 0.987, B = 0.995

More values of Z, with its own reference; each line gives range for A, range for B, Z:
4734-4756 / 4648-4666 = -1.000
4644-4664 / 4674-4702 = -0.987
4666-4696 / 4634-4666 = -0.991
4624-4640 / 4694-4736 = -0.996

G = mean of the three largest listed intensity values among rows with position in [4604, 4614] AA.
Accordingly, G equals 24.94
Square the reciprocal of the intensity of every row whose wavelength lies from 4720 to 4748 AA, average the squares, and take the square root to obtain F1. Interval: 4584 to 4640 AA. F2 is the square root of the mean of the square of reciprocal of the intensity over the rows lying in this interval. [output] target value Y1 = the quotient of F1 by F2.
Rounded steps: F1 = 0.0410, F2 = 0.0410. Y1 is 1.00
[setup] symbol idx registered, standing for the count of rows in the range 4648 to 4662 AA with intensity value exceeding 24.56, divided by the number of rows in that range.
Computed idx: 0.14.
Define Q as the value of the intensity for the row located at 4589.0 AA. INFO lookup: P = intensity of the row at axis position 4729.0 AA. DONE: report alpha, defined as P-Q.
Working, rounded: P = 24.47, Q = 24.17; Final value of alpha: 0.3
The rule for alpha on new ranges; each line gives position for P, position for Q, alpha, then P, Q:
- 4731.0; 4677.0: 0.7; 24.56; 23.89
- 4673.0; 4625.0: -0.3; 24.65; 24.95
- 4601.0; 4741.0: -0.5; 23.93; 24.44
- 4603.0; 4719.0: -0.3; 23.79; 24.13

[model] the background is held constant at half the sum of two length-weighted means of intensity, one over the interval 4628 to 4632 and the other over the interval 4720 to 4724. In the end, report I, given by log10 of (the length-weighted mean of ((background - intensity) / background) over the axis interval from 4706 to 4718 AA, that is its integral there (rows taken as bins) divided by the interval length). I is -1.94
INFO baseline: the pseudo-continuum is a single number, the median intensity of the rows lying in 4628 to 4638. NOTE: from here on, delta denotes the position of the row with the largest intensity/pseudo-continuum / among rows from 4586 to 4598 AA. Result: 4597.0 AA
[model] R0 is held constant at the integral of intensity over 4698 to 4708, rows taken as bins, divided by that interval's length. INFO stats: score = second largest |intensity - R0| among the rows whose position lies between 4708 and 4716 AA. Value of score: 0.3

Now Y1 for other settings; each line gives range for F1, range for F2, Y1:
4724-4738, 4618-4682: 1.00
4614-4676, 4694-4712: 0.99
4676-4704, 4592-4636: 1.02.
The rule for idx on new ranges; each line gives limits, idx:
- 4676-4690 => 0.29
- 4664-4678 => 0.43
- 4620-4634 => 0.29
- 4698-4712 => 0.00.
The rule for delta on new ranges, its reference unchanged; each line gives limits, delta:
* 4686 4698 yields 4687.0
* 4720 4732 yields 4725.0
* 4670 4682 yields 4671.0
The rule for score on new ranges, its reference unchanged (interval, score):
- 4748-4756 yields 0.7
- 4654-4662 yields 0.4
